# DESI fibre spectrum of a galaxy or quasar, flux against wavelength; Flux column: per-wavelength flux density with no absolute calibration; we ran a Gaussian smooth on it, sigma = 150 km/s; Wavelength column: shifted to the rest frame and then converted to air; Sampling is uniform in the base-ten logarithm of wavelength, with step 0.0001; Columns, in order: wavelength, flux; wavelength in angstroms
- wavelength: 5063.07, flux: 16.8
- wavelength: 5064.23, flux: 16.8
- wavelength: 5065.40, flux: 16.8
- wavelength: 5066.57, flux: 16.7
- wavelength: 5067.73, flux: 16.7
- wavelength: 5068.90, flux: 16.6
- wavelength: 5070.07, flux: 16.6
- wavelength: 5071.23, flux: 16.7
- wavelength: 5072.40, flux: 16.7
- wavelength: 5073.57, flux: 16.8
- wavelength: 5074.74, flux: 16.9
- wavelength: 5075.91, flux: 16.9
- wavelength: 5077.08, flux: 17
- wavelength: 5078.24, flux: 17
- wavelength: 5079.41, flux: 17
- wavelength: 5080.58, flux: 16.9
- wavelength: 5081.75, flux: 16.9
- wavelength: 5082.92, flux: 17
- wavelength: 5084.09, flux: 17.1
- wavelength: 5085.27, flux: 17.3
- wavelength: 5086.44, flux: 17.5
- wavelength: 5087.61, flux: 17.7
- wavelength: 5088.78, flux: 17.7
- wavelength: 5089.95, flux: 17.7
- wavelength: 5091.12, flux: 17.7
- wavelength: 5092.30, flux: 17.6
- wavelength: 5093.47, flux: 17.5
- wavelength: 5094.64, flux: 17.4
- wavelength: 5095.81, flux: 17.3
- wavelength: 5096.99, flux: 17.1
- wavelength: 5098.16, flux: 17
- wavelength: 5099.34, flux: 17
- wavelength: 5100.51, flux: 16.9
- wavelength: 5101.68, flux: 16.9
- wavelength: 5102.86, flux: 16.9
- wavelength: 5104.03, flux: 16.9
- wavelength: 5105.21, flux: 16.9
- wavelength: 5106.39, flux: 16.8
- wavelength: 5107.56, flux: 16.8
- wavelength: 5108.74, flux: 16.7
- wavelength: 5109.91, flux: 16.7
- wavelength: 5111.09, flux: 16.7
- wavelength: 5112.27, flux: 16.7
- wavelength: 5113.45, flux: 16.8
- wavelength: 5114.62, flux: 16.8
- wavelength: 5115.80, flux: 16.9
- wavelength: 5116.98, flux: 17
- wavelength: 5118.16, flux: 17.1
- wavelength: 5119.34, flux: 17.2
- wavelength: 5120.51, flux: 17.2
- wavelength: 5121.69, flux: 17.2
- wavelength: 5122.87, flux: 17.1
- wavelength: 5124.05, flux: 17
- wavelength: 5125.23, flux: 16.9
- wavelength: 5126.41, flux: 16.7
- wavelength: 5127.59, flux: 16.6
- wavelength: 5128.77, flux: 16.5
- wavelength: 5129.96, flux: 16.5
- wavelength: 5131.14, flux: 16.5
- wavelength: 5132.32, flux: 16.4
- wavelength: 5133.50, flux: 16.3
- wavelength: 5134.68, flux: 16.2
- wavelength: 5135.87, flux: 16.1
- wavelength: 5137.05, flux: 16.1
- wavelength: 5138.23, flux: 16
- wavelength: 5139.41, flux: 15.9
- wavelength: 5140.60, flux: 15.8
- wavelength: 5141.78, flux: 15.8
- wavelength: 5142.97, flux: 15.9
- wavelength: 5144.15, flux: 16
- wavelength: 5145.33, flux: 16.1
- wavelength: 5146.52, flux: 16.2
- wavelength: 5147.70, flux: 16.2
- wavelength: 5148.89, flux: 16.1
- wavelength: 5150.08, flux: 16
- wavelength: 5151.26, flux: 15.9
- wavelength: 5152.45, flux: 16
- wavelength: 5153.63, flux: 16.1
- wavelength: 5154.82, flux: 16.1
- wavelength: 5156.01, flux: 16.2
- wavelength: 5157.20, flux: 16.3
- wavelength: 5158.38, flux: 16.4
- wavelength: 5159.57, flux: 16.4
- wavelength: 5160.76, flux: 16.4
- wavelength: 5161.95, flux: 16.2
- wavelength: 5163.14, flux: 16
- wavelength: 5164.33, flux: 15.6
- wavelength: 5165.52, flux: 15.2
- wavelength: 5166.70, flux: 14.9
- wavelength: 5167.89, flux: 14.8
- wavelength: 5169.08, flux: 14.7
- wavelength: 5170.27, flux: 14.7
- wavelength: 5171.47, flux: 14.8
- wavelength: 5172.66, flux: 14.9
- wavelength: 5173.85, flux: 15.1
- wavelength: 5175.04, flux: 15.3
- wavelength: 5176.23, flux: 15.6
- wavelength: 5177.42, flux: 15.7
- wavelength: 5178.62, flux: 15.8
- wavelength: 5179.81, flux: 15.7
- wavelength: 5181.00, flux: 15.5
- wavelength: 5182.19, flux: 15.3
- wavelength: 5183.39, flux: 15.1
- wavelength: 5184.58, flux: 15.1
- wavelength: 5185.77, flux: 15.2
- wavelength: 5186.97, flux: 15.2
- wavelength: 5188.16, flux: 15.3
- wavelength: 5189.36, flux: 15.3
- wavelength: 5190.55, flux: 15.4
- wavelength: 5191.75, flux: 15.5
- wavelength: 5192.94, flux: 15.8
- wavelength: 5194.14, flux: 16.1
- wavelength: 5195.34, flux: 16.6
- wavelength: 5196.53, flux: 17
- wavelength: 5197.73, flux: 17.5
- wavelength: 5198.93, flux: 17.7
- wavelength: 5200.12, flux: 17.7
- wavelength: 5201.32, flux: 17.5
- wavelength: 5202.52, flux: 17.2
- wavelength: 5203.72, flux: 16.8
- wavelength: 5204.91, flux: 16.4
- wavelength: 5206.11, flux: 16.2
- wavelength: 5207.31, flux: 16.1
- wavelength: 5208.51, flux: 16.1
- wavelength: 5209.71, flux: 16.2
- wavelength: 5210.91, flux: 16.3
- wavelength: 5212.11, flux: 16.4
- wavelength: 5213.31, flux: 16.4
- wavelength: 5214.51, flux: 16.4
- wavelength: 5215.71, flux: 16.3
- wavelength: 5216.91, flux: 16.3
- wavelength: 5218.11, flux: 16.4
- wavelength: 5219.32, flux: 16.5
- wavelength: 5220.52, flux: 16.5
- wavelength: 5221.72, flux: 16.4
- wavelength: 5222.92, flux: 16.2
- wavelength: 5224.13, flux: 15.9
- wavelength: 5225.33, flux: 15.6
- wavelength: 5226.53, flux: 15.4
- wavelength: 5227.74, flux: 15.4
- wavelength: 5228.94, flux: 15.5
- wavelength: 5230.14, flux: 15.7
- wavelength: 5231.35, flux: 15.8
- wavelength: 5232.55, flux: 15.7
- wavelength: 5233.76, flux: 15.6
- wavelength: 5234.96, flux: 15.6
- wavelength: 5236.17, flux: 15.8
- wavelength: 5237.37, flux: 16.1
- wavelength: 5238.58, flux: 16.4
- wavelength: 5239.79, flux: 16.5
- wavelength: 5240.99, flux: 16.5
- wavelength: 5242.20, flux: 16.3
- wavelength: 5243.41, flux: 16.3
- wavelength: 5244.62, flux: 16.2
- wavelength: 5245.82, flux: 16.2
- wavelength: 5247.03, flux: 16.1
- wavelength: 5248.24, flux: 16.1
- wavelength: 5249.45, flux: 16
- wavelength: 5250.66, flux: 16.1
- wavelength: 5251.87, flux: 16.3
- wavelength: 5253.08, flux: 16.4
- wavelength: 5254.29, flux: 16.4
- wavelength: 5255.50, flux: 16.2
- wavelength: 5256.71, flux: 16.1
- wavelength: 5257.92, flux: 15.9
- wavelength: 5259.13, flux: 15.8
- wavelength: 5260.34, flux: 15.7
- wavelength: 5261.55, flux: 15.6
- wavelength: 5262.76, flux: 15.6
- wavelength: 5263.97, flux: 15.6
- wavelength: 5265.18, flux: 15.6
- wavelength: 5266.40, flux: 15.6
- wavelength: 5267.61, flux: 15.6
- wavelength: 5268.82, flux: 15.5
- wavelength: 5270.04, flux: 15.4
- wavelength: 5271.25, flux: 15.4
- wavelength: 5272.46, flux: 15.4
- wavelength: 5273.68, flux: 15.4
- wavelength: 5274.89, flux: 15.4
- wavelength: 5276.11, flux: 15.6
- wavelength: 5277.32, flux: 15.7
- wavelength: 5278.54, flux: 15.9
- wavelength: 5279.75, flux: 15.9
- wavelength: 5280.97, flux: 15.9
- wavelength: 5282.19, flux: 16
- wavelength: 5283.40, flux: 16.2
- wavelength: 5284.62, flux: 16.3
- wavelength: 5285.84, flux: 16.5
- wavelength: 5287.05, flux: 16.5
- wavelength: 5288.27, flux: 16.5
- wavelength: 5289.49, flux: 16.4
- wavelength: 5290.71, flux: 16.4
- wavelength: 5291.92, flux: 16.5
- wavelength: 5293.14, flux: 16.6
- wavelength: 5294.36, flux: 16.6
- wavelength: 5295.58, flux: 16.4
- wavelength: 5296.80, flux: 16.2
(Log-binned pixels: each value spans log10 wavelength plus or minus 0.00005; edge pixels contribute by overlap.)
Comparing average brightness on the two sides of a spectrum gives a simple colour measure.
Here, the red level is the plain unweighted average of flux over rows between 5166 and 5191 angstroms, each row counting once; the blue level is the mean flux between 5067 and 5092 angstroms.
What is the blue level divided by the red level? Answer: 1.122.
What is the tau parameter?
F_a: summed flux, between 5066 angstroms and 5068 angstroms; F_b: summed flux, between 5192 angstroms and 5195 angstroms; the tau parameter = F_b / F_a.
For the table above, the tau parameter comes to 0.96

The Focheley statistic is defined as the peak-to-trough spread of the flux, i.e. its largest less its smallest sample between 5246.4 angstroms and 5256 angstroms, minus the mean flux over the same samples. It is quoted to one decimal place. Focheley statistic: -15.8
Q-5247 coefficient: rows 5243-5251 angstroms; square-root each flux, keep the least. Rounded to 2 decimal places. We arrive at 4.00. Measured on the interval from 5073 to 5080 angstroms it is 4.10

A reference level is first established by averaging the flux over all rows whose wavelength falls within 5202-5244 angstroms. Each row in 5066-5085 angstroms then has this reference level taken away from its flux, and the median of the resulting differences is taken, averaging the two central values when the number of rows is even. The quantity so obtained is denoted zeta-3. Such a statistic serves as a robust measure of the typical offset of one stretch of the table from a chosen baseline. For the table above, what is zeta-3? 0.75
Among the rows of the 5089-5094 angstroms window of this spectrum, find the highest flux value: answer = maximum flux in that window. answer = 17.7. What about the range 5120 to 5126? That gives 17.2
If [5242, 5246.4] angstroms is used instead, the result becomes 16.3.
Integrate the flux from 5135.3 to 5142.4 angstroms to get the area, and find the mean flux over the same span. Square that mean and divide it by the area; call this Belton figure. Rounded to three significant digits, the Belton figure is 2.25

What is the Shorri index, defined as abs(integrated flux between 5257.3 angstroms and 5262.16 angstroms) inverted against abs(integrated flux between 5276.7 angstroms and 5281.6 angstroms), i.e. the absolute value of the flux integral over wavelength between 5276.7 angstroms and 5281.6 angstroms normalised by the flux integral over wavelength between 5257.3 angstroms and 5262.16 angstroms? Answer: 1.01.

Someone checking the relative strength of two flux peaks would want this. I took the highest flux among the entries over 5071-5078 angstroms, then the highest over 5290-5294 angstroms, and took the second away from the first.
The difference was 0.40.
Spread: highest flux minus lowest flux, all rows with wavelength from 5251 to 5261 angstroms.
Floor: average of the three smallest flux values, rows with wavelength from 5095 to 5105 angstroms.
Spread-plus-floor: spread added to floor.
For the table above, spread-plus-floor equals 17.6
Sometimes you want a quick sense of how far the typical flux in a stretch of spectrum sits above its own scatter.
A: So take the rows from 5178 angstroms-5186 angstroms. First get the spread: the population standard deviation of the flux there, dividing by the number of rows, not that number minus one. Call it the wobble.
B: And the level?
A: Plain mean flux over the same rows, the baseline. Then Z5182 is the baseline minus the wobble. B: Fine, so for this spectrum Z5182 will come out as 15.1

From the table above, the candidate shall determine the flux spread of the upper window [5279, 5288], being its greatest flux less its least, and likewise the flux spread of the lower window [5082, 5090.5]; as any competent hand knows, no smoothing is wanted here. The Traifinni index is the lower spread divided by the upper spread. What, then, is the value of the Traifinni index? 1.17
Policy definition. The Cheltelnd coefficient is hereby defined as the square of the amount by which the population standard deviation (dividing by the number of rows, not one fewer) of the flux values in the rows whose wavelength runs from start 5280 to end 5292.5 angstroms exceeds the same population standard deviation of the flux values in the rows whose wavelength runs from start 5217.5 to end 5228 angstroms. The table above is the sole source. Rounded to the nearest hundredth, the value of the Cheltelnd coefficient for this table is 0.05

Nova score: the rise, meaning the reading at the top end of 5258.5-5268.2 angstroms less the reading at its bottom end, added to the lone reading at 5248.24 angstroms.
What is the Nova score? 15.9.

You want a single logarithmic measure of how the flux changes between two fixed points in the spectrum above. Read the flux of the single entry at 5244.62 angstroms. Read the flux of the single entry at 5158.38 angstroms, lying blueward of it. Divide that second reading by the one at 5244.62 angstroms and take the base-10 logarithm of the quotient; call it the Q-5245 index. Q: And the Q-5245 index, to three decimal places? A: 0.005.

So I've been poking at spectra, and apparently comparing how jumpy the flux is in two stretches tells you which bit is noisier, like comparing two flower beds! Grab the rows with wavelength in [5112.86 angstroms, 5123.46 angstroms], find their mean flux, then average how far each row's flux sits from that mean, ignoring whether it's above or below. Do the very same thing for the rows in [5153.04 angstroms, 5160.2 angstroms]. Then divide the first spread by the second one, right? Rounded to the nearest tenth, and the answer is 1.2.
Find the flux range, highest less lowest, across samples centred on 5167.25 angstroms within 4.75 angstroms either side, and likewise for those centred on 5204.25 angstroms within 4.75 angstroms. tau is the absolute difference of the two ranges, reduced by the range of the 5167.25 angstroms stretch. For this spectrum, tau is -1.0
